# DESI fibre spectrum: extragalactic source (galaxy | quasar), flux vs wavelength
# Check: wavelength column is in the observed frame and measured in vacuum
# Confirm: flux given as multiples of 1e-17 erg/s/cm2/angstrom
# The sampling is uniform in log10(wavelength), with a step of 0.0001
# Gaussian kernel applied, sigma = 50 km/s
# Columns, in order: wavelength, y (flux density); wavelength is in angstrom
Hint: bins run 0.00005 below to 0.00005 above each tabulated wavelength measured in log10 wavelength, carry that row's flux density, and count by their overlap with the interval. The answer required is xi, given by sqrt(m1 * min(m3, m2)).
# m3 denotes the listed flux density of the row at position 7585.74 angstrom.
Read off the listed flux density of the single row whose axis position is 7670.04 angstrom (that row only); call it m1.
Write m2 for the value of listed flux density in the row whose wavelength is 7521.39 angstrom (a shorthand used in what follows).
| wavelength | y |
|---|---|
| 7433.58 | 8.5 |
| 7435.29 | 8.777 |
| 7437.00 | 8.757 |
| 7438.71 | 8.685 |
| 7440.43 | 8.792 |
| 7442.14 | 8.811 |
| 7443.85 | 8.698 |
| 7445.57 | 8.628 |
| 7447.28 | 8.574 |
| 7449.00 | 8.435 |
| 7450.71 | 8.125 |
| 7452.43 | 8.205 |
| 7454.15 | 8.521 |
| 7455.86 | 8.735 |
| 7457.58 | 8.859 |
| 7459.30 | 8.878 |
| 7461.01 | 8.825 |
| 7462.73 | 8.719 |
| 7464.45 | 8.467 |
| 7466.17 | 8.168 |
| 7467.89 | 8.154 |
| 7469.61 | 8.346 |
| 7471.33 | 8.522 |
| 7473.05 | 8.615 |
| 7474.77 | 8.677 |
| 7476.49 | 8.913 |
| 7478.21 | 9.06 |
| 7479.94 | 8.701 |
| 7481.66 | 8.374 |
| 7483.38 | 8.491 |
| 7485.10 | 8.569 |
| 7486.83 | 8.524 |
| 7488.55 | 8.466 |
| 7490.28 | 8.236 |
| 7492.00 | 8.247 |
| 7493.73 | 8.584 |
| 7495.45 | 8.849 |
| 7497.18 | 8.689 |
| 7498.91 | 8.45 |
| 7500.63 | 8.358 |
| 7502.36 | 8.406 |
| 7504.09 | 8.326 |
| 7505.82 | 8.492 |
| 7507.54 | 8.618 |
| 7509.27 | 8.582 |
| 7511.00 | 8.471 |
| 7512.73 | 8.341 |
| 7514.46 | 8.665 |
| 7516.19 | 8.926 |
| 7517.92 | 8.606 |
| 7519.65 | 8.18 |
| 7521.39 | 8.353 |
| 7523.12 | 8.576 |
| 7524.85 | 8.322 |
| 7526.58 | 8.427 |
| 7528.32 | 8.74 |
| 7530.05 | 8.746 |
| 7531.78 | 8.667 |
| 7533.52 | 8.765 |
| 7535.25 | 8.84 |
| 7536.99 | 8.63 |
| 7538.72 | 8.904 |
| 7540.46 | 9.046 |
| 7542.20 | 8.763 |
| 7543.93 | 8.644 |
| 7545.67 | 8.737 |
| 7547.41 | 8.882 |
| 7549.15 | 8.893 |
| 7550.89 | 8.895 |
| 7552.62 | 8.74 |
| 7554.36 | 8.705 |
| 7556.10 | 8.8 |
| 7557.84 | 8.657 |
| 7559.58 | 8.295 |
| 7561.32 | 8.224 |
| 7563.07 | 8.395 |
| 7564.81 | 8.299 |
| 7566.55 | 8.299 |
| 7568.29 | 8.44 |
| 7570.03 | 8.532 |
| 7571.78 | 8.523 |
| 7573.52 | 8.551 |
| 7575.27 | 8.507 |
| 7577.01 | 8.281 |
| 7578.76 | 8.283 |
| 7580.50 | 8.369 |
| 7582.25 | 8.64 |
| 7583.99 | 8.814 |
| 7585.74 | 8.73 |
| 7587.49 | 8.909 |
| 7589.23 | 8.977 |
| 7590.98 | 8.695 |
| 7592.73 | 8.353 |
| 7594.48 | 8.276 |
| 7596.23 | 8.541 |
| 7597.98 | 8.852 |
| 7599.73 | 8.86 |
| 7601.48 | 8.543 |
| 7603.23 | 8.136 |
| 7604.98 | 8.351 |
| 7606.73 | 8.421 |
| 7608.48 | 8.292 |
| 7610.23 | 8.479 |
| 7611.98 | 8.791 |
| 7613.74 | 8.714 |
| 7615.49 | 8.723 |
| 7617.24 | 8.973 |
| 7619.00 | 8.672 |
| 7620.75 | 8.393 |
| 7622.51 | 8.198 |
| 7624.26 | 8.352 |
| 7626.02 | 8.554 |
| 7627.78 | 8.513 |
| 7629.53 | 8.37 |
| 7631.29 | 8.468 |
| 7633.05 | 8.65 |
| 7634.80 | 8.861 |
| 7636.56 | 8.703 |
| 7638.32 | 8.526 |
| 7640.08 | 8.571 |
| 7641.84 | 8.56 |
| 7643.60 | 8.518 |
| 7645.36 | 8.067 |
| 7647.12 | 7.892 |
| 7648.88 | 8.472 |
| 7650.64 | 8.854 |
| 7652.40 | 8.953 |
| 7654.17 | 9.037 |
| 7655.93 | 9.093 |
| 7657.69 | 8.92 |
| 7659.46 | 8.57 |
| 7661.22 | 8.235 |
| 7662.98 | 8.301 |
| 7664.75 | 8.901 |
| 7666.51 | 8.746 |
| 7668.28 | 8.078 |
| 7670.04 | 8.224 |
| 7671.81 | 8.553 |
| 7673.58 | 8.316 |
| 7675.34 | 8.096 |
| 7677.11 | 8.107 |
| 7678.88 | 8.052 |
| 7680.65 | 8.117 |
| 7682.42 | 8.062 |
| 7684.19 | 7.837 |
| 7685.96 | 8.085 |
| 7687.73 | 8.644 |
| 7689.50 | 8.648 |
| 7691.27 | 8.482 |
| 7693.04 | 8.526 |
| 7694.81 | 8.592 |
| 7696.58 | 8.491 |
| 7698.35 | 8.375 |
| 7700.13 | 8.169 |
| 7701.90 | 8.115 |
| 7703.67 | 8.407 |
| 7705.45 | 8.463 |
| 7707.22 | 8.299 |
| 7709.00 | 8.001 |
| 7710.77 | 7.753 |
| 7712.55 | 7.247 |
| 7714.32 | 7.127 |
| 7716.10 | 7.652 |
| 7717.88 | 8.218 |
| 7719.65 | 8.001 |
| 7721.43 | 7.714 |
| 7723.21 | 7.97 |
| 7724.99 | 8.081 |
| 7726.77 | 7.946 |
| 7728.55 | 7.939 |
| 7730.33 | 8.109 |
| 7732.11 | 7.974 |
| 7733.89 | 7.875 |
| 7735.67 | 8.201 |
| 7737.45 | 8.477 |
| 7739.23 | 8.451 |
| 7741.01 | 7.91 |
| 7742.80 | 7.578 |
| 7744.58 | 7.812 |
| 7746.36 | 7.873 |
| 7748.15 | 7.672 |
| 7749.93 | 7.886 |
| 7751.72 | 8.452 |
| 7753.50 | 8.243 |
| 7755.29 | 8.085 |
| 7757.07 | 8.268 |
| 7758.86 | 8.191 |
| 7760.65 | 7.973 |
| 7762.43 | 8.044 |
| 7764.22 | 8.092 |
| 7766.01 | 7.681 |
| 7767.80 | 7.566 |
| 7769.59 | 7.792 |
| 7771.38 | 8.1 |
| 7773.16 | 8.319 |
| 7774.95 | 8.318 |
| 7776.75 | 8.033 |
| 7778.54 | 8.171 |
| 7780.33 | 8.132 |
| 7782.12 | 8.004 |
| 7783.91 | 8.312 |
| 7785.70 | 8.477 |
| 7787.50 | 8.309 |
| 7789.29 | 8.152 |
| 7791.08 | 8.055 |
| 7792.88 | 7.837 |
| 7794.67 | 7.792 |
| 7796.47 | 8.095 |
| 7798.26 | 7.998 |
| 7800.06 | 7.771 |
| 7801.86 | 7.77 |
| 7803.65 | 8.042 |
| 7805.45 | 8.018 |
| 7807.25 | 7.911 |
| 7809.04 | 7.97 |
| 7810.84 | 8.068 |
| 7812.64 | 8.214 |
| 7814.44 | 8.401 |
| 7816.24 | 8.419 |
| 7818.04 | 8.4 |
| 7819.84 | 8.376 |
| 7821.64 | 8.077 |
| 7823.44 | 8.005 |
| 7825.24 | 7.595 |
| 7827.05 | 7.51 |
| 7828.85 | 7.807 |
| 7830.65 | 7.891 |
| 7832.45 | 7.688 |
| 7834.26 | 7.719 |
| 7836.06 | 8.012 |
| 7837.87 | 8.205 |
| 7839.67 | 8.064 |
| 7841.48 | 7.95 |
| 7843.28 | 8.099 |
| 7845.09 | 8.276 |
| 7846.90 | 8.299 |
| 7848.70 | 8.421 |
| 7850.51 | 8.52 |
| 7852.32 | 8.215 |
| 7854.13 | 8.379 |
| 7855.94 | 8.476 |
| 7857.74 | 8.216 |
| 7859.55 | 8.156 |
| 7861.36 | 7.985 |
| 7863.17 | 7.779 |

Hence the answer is 8.29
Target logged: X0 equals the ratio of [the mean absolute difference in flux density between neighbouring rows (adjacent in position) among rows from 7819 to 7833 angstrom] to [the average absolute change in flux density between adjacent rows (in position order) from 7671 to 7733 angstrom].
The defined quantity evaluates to 1.08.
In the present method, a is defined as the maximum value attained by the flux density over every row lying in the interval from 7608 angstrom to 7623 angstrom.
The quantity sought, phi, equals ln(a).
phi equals 2.19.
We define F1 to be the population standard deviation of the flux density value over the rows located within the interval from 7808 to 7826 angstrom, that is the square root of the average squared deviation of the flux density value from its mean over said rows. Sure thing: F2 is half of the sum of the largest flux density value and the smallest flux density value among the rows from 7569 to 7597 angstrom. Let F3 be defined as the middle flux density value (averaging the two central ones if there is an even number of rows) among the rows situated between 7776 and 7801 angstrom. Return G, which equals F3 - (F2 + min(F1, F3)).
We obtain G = -0.80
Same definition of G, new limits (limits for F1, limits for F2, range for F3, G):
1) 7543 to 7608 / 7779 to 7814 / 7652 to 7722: -0.09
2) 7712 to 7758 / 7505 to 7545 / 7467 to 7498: -0.39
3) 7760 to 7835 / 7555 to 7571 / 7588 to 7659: -0.21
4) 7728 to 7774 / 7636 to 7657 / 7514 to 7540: -0.08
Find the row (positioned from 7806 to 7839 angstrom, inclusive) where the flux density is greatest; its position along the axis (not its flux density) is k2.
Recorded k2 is 7816.24 angstrom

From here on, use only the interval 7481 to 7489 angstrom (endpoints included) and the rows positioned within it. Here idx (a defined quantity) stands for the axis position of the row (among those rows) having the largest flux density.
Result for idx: 7485.10 angstrom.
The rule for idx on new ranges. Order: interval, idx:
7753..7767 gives 7757.07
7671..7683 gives 7671.81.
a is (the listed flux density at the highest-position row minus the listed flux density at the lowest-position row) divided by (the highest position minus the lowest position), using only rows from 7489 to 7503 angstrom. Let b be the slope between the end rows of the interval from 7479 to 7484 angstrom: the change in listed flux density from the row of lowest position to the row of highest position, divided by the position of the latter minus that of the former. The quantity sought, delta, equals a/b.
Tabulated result -0.2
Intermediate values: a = 0.014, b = -0.06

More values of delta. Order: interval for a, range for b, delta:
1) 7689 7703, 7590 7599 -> -1.9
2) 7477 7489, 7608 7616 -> -0.9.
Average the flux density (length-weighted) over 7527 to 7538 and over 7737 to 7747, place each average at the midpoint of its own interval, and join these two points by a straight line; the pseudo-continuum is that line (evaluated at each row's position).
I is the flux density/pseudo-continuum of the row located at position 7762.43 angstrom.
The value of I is 1.01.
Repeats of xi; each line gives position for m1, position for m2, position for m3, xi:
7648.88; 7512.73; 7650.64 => 8.41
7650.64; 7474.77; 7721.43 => 8.26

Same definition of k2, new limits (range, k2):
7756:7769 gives 7757.07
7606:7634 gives 7617.24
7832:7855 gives 7850.51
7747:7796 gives 7785.70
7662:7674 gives 7664.75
